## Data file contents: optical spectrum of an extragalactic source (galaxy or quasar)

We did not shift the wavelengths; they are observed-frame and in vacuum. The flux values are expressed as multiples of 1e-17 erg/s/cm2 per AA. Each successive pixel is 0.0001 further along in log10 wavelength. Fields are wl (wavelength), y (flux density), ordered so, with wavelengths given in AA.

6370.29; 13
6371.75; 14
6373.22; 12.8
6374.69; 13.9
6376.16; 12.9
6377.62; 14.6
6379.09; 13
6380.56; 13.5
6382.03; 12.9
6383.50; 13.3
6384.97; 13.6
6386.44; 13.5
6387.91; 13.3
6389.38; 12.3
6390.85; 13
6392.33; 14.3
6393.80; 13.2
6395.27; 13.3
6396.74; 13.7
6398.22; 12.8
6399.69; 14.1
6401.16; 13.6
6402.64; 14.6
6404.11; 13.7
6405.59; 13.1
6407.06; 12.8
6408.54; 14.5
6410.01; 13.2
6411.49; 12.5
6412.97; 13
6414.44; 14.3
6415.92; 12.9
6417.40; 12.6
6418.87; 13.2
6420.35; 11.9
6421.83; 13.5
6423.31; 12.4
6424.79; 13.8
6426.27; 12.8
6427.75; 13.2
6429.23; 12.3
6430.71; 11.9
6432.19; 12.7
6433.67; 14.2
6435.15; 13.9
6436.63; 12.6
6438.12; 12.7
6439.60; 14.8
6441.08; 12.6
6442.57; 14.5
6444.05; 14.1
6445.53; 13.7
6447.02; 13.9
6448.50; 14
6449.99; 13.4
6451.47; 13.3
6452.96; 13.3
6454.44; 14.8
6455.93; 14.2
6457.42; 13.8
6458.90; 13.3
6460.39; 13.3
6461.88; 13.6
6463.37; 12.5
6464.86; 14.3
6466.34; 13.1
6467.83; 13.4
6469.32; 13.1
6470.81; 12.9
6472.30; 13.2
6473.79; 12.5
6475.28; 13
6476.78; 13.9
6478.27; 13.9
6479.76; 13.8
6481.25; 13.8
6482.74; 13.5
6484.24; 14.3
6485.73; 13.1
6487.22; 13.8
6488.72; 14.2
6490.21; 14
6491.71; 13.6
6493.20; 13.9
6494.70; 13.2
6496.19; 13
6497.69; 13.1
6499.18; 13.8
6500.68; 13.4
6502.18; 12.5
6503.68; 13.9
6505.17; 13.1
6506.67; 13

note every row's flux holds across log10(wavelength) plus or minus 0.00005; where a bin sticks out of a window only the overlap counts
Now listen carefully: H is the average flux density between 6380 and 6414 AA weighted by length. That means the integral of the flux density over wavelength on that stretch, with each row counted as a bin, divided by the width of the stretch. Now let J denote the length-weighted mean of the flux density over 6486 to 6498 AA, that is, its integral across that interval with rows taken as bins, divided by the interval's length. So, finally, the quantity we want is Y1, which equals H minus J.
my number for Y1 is -0.2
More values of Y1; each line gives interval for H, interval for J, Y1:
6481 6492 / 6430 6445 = 0.4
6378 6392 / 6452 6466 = -0.4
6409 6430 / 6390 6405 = -0.6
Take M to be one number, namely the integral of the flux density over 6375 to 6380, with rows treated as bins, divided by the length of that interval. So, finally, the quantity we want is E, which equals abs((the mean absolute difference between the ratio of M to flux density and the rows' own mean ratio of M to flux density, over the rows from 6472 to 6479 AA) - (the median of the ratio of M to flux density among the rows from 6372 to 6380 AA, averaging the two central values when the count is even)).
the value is 1.01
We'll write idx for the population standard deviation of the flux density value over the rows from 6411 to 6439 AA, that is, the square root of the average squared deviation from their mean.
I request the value 0.69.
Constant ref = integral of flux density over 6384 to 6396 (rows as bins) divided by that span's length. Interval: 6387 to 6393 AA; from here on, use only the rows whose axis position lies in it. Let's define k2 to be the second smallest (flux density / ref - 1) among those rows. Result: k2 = -0.023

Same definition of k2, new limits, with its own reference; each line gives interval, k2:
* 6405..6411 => -0.016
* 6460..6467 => -0.016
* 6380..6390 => -0.031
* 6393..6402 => -0.008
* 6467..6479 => -0.031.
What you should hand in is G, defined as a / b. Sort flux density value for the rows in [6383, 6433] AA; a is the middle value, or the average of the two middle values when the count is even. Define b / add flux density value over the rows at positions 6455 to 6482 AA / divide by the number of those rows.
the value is 0.98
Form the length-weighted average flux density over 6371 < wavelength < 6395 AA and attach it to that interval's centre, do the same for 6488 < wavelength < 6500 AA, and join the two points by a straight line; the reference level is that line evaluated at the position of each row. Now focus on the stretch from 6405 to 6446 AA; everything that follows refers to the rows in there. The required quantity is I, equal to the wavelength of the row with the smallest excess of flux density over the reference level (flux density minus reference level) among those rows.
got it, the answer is 6430.71 AA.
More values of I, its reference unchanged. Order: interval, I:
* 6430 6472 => 6430.71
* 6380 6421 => 6420.35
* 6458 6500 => 6473.79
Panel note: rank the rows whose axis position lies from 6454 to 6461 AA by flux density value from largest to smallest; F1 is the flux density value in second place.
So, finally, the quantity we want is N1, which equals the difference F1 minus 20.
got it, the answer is -5.8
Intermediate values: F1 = 14.2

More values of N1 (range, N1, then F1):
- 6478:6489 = -5.8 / 14.2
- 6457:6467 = -6.2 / 13.8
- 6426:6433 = -7.2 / 12.8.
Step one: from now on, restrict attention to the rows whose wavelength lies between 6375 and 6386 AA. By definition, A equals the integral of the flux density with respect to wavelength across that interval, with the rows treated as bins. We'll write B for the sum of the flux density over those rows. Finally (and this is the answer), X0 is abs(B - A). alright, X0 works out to 53.9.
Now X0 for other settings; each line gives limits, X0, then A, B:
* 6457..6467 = 40.2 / 134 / 93.9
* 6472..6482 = 40.4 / 135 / 94.1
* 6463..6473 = 40.0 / 132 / 92.5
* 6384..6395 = 53.2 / 146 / 93.2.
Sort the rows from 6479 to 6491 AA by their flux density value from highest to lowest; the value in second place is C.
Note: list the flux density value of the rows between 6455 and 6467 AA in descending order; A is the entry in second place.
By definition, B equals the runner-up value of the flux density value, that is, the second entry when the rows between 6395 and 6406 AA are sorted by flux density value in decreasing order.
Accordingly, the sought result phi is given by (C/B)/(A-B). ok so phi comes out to 10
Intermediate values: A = 14.2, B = 14.1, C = 14.2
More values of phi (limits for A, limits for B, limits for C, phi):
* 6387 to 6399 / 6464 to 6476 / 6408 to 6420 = 4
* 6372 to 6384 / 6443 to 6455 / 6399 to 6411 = -5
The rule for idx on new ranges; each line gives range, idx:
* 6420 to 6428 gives 0.65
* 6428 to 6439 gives 0.78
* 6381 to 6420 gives 0.60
